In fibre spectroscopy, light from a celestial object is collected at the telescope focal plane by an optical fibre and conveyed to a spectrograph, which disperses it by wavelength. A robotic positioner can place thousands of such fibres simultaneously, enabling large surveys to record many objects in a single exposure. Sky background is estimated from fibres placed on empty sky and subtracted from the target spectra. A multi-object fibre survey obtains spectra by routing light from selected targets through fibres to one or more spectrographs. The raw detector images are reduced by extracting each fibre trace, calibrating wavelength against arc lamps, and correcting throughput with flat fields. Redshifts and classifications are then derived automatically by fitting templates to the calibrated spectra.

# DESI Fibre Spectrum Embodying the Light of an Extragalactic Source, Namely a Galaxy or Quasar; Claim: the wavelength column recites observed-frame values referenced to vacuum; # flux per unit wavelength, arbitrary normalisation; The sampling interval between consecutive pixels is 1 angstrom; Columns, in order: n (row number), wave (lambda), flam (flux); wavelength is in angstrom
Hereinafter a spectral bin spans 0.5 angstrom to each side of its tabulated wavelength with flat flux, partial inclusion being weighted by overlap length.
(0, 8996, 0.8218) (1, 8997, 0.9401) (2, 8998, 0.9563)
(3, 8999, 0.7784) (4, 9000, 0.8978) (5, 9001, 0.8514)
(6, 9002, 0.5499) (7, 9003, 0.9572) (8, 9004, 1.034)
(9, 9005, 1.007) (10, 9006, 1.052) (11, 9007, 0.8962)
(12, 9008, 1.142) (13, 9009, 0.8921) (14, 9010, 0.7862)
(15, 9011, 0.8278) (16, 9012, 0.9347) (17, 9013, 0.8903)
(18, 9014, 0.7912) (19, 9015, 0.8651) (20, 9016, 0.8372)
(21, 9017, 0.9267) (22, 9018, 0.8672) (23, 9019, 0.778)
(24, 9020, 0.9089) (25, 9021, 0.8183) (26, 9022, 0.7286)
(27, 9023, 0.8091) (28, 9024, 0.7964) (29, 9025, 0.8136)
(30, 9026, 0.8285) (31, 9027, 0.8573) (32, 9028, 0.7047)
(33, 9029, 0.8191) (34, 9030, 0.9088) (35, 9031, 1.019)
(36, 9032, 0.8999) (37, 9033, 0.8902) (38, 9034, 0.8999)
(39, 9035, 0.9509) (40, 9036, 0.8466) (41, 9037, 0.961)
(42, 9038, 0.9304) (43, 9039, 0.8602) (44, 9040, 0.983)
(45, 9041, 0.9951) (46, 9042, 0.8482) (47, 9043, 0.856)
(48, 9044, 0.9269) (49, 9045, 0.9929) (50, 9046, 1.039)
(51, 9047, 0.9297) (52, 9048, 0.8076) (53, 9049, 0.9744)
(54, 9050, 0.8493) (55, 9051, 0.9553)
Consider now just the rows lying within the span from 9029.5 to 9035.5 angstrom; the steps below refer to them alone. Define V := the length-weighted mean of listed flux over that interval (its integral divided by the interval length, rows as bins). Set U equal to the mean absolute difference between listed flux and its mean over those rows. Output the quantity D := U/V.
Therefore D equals 0.041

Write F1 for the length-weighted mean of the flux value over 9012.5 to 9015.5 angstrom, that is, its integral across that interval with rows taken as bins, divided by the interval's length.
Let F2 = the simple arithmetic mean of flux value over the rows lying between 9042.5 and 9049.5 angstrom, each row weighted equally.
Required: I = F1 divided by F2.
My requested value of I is 0.91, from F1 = 0.849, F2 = 0.93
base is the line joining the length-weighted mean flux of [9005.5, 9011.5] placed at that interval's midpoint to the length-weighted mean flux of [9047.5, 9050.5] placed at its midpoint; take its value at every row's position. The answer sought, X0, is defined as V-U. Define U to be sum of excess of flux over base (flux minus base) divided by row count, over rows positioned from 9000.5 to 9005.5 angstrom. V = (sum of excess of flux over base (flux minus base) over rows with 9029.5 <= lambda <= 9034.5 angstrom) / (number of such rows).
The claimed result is 0.08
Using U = -0.060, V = 0.02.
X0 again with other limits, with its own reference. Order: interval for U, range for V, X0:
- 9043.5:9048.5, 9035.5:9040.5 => -0.03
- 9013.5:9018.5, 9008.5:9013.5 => 0.00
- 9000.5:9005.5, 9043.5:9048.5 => 0.12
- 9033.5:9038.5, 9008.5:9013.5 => -0.09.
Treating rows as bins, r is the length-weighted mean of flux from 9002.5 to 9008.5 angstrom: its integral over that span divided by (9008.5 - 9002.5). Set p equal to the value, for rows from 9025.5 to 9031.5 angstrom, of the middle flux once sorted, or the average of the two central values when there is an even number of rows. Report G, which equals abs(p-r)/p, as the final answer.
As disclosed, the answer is 0.204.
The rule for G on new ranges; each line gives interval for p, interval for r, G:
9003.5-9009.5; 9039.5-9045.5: 0.085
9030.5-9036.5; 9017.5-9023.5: 0.091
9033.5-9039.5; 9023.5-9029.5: 0.122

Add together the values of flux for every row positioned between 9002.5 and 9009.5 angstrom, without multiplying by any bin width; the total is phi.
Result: 7.0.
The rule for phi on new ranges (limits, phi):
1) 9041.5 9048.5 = 6.4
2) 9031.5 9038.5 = 6.4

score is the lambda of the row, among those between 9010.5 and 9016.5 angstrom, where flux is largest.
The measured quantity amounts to 9012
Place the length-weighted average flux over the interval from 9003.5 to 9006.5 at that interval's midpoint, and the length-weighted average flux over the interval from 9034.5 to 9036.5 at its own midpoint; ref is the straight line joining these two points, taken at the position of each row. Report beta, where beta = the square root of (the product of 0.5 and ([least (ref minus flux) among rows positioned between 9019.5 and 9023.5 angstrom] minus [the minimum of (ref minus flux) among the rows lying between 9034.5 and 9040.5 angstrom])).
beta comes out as 0.28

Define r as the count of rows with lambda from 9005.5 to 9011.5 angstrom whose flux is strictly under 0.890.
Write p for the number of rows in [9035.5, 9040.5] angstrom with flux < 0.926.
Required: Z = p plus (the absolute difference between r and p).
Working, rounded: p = 2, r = 2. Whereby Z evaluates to 2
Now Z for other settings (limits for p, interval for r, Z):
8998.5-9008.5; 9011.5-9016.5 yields 7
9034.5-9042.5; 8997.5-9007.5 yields 3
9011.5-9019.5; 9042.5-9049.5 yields 10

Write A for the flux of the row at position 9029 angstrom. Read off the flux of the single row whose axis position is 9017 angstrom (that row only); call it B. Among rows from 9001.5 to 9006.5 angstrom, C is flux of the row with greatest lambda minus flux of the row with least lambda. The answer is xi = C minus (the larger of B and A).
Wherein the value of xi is -0.42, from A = 0.8191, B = 0.9267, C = 0.50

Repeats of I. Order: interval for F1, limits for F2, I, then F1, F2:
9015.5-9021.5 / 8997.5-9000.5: 0.98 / 0.856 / 0.88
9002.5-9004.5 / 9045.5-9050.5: 1.08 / 0.996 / 0.92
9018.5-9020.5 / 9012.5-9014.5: 1.00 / 0.843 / 0.84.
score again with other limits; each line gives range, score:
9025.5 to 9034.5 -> 9031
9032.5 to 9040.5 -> 9040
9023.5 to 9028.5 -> 9027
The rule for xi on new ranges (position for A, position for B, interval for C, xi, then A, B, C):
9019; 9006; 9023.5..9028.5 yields -1.14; 0.778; 1.052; -0.09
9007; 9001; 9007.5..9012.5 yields -1.10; 0.8962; 0.8514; -0.21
